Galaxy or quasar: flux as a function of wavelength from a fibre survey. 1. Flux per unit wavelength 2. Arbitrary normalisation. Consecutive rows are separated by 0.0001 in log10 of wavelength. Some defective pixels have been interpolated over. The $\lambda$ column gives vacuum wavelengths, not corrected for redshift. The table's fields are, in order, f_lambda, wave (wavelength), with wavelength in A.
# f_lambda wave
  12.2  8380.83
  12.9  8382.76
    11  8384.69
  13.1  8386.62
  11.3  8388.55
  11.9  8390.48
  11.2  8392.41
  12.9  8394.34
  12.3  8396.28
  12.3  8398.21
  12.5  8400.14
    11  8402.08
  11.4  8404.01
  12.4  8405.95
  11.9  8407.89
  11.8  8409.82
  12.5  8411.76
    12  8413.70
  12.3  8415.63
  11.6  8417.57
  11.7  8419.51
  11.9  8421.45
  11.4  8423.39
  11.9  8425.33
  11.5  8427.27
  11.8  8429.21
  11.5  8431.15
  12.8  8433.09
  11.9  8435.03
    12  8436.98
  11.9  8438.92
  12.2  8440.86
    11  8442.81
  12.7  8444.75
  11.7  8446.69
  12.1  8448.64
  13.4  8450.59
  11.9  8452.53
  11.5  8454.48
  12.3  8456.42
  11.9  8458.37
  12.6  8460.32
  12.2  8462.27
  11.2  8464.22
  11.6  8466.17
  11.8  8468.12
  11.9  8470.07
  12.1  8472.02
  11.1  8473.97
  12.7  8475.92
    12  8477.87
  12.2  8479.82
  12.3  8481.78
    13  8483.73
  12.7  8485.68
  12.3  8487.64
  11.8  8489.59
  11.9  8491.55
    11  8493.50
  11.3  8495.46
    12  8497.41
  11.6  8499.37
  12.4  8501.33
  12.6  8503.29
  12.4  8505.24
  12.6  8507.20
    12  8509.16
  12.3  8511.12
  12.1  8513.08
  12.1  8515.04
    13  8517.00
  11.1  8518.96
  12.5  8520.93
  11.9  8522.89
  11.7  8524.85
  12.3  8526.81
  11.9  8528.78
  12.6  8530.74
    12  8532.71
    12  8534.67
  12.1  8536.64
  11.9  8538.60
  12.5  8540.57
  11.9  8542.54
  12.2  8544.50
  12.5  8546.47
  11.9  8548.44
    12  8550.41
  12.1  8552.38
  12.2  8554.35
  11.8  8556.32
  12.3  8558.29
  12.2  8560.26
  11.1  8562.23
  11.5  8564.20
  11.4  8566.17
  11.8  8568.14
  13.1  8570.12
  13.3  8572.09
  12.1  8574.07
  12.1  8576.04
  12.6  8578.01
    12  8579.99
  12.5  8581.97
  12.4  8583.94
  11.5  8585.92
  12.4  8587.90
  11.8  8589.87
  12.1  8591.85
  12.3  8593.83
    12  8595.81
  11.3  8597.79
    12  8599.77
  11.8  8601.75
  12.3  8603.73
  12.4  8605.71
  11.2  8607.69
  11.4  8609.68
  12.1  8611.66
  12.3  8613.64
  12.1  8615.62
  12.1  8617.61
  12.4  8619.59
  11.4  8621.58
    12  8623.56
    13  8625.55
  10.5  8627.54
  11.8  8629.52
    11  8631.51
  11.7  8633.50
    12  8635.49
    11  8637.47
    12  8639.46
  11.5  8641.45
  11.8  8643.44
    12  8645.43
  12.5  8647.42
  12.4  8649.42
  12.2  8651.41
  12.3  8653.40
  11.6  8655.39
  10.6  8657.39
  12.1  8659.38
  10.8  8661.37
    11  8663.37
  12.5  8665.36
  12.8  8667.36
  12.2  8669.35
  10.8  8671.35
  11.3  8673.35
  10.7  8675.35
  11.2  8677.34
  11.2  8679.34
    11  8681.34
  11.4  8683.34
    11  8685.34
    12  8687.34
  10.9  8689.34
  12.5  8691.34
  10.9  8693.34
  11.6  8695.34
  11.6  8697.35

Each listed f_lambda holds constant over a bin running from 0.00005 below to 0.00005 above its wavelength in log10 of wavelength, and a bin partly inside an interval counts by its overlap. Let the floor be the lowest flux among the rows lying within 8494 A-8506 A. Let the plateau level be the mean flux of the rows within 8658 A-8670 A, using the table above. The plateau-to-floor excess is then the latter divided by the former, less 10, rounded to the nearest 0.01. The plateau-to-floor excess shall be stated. -8.95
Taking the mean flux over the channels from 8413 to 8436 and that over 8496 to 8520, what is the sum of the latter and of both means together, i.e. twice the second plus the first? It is 36.2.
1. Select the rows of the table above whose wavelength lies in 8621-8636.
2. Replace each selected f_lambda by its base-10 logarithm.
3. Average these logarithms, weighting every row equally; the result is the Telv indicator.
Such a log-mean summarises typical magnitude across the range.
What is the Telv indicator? 1.066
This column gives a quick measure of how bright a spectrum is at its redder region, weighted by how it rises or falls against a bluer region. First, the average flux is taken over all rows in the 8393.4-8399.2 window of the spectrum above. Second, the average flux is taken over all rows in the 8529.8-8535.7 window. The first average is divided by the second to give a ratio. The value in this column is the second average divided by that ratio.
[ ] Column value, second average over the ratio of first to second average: 11.9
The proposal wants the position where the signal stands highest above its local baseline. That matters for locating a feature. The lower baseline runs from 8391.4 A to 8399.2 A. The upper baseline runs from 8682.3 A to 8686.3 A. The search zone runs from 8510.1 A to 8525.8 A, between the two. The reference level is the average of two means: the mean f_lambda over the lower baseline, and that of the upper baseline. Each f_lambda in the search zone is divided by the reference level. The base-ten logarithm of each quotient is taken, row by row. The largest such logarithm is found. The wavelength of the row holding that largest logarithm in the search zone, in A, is 8517.00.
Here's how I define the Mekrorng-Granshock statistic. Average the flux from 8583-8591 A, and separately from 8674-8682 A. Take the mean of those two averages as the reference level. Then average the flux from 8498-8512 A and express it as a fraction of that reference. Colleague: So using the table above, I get 1.06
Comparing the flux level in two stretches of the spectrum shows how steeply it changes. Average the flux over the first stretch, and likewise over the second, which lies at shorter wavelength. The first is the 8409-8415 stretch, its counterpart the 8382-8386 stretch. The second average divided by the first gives 0.99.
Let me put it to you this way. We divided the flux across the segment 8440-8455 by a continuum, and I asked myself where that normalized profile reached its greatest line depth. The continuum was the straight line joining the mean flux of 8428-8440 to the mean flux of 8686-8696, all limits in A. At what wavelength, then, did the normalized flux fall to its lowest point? 8442.81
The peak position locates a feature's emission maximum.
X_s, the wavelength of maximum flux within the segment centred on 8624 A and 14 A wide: 8625.55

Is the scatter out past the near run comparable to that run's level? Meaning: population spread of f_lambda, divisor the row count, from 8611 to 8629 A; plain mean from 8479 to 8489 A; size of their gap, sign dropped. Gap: 11.8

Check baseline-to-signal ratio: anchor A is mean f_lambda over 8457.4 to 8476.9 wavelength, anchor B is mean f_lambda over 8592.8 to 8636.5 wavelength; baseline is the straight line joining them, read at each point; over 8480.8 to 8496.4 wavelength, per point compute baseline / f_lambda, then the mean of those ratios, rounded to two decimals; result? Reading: 0.99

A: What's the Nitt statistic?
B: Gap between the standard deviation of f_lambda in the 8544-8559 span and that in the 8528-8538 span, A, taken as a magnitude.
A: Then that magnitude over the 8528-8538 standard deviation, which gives 0.2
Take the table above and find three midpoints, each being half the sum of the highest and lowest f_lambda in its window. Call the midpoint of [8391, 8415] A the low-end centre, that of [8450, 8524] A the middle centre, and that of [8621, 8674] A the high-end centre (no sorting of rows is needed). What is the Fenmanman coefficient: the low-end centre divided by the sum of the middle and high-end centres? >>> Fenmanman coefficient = 0.499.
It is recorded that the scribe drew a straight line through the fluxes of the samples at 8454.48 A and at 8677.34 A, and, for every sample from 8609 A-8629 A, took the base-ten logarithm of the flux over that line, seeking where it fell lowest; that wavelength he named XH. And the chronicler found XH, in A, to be 8627.54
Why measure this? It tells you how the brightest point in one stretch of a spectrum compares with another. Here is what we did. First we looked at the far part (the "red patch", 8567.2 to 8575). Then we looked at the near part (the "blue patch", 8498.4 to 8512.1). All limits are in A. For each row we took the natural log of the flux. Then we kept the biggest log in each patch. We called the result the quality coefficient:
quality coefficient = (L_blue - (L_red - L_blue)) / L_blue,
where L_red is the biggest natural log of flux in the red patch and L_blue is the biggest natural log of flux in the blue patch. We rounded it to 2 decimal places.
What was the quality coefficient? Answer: 0.98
